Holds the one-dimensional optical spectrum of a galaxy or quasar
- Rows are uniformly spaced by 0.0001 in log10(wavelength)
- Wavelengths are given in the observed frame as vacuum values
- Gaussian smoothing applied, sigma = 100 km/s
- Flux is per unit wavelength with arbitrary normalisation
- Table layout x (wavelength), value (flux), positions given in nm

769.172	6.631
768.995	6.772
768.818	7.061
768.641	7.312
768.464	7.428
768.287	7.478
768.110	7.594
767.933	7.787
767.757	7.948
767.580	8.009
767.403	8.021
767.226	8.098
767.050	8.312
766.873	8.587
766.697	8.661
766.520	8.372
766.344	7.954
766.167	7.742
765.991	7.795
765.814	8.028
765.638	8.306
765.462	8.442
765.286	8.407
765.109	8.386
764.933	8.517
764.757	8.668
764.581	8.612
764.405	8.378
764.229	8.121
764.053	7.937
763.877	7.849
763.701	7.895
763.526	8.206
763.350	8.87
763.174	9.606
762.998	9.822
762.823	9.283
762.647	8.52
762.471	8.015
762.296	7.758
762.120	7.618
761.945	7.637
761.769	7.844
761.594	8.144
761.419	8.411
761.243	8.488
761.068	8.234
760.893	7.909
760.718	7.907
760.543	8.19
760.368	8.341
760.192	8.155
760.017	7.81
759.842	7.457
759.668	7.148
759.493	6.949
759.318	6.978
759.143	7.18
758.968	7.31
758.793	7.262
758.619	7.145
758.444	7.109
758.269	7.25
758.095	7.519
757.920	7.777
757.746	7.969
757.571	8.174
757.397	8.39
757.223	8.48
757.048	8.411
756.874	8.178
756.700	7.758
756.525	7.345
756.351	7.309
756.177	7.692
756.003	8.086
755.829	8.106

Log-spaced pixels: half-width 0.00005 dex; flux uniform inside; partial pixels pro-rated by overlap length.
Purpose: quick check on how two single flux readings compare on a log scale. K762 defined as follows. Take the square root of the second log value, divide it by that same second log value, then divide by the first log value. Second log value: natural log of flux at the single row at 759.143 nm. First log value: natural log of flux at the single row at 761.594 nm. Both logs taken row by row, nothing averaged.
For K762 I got 0.340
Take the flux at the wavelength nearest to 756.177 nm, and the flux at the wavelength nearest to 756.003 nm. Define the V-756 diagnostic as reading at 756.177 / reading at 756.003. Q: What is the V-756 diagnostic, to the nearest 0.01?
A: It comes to 0.95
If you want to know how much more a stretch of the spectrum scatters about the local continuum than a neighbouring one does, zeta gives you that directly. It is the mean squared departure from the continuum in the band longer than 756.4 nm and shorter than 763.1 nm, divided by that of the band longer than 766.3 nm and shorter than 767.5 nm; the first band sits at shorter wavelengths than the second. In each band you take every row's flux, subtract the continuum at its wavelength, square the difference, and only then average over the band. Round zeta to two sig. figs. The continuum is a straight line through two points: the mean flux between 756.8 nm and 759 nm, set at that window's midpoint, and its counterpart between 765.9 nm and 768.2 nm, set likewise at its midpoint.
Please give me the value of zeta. 3.0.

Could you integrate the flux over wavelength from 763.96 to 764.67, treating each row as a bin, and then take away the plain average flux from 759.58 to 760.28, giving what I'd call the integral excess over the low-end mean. -1.8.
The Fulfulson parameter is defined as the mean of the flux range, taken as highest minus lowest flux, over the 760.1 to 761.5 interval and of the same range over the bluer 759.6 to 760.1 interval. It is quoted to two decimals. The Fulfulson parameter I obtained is 0.62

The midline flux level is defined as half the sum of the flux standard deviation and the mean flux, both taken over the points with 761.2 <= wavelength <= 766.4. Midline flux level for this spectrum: 4.4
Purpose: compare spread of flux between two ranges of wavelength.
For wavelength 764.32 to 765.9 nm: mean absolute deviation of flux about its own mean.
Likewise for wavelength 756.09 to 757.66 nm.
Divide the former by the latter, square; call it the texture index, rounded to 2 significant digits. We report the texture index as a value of 0.10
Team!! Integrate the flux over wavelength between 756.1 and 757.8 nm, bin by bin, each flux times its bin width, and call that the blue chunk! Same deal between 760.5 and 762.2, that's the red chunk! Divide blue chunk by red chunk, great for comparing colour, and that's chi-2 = 0.99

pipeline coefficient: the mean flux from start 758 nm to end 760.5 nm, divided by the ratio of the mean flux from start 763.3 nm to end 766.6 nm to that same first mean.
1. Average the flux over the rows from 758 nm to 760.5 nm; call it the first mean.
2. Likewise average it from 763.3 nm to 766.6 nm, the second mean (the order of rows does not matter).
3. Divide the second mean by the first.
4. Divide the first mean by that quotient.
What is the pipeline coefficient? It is 6.7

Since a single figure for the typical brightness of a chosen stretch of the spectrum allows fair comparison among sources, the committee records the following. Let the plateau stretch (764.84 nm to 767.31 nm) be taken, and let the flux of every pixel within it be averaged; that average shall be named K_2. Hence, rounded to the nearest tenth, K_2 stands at 8.3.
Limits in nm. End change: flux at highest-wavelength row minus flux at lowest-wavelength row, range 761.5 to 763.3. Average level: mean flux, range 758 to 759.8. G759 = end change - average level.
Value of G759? -5.7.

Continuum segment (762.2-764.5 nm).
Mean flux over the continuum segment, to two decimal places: 8.48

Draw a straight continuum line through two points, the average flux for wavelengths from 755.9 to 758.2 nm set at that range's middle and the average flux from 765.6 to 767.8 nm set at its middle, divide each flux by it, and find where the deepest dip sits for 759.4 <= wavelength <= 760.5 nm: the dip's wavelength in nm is 759.493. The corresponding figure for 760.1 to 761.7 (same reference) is 760.893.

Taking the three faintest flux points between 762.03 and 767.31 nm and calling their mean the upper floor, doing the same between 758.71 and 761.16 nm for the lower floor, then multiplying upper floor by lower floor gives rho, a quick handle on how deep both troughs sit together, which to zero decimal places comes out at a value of 54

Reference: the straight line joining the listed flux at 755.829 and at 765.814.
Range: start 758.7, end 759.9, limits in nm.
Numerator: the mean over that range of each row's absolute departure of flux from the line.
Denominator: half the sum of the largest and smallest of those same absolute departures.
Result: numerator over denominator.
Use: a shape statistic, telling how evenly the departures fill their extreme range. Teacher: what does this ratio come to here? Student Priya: 1.03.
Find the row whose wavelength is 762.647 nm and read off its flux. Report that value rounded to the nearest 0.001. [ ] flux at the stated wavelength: 8.520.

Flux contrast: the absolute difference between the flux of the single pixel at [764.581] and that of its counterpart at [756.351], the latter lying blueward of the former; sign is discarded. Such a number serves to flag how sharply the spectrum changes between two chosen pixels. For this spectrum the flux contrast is 1.30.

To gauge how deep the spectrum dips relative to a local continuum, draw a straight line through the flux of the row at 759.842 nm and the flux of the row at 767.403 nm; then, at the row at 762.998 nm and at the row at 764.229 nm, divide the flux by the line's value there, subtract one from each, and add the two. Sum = 0.32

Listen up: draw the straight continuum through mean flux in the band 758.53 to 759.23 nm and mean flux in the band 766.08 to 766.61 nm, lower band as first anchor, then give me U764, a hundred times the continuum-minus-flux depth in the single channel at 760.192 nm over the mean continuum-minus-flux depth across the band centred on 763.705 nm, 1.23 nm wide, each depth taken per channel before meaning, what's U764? 129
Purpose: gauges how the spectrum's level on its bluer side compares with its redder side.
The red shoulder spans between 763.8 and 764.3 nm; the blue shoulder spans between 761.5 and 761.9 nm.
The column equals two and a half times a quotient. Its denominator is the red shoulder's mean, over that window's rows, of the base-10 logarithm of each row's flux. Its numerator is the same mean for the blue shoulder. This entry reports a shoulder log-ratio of 2.50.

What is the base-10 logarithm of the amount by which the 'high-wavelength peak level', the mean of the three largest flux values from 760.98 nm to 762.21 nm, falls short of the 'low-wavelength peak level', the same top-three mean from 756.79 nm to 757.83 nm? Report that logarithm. -1.3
